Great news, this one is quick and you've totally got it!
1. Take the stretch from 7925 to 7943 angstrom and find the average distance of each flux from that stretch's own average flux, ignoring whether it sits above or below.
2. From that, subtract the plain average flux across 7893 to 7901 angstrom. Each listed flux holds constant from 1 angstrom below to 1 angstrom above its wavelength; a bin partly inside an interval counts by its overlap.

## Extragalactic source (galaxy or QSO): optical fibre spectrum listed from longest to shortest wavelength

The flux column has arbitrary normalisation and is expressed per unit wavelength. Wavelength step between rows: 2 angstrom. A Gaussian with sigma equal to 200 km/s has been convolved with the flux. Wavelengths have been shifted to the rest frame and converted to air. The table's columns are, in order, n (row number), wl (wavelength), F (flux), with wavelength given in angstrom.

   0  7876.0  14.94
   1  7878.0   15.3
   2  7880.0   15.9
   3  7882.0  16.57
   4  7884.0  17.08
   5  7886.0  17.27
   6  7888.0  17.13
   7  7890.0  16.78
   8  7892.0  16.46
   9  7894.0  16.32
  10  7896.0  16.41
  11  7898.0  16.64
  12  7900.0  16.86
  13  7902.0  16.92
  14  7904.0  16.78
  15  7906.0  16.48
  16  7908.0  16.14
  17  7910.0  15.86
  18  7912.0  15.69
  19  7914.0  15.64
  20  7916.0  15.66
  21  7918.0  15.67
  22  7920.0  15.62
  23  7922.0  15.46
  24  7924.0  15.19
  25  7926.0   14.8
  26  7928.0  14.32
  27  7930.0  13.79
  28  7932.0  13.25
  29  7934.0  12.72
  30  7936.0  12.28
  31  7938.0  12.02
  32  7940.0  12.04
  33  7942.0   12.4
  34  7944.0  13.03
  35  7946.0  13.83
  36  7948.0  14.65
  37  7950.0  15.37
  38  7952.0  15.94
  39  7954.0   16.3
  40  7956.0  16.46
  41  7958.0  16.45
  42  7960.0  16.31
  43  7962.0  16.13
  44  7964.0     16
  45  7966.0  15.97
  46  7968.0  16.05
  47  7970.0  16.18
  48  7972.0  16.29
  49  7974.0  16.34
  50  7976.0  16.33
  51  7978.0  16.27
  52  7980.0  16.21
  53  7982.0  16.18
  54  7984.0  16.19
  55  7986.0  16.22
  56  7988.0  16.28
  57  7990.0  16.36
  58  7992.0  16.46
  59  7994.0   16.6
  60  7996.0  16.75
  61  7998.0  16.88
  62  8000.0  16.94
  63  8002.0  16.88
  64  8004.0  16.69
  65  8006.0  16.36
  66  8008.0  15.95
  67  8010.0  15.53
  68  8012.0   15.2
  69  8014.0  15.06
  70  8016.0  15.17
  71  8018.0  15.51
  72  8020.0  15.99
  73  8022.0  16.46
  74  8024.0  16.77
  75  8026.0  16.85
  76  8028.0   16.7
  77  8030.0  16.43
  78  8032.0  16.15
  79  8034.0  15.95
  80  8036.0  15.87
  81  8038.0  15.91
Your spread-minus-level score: -15.7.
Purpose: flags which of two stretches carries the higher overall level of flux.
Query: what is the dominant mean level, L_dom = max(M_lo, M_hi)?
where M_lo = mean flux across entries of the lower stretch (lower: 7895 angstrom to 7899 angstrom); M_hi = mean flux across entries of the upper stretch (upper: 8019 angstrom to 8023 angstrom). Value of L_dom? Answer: 16.5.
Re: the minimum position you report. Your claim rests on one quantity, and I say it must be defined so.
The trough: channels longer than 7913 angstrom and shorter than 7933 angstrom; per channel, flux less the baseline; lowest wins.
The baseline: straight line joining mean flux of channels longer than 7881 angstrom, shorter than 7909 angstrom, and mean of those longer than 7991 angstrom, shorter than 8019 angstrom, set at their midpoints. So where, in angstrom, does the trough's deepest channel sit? 7932.0 angstrom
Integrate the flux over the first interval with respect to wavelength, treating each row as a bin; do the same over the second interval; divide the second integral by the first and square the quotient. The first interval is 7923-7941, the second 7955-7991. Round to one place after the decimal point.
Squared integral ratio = 5.9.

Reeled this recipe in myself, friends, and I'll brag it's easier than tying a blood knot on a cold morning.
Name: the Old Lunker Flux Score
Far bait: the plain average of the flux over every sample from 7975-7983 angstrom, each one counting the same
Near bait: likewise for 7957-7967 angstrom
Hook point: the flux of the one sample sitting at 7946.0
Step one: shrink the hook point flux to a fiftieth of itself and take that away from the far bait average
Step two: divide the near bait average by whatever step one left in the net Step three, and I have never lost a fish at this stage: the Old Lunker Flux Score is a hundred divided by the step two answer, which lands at 98.8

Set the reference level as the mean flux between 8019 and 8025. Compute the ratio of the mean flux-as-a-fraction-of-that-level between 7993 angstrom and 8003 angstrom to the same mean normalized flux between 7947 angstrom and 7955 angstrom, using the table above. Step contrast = 1.08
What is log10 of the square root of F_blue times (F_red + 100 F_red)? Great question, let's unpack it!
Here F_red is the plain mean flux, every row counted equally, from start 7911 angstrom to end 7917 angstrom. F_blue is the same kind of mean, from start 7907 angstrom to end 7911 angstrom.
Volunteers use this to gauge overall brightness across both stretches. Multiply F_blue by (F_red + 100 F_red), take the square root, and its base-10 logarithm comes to 2.202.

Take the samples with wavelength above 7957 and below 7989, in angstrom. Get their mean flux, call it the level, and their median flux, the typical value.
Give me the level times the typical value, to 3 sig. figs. 263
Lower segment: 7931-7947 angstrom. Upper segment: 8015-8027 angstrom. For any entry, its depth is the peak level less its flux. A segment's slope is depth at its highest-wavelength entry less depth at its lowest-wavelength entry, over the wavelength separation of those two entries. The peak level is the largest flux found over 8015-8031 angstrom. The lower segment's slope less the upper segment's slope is 0.13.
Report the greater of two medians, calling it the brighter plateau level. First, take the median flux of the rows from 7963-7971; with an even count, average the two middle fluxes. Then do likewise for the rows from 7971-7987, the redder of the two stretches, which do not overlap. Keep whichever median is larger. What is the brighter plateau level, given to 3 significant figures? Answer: 16.2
